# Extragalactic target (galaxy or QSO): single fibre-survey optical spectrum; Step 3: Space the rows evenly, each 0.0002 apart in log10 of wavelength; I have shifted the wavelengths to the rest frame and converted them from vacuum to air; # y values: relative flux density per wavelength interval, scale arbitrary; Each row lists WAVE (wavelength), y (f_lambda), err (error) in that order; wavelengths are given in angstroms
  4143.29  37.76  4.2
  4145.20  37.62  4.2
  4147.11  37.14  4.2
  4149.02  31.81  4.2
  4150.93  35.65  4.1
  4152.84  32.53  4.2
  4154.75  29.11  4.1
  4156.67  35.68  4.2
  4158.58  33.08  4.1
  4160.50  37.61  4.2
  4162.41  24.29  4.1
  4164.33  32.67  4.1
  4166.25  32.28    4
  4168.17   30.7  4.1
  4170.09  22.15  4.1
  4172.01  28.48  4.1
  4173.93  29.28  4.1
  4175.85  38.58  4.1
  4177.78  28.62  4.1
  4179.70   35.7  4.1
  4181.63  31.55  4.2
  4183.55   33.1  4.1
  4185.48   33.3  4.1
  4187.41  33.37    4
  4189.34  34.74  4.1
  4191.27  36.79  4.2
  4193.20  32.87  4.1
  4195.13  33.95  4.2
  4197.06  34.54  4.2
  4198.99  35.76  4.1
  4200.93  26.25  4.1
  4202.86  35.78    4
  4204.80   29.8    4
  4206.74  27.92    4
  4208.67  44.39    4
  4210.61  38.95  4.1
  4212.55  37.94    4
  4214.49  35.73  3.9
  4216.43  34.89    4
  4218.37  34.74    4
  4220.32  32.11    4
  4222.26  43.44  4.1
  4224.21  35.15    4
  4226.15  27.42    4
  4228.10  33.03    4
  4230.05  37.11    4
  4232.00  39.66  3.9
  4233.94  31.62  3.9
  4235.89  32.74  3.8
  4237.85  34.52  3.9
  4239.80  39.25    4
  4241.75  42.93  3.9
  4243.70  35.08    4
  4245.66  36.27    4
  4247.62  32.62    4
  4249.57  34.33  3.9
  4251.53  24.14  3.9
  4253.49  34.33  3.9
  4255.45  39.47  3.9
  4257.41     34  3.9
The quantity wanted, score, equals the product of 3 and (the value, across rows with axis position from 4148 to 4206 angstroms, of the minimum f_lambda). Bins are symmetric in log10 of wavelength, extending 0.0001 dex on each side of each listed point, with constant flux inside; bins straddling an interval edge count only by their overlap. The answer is 66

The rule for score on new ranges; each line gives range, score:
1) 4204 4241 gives 82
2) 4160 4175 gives 66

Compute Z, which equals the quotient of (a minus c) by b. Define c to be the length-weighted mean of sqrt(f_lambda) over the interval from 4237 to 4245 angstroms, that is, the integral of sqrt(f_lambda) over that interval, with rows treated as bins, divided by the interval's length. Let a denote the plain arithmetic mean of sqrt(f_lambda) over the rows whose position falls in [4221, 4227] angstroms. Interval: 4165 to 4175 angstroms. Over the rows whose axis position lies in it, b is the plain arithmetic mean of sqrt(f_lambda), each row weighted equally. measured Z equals -0.04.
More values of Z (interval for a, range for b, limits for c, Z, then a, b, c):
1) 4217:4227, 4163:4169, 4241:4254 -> 0.01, 5.86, 5.6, 5.82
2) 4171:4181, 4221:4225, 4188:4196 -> -0.04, 5.66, 6.3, 5.88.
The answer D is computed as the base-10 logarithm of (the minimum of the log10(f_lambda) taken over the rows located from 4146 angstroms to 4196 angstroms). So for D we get 0.129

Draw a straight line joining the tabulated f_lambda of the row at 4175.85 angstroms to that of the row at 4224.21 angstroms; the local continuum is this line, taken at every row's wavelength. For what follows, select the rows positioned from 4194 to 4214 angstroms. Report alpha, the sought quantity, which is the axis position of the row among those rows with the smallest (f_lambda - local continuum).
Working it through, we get 4200.93 angstroms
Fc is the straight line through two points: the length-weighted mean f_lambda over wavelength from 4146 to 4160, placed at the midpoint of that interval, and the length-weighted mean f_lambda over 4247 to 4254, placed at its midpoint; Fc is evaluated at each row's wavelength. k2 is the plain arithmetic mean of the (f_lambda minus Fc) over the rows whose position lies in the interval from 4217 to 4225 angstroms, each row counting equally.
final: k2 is 4.5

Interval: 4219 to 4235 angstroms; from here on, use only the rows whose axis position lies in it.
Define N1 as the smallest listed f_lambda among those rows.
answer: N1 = 27.42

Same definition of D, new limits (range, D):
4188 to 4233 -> 0.152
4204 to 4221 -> 0.160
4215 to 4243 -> 0.158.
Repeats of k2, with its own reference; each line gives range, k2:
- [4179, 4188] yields 0.5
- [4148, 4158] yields -0.8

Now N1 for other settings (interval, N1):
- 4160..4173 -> 22.15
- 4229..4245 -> 31.62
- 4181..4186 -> 31.55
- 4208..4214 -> 37.94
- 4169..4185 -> 22.15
